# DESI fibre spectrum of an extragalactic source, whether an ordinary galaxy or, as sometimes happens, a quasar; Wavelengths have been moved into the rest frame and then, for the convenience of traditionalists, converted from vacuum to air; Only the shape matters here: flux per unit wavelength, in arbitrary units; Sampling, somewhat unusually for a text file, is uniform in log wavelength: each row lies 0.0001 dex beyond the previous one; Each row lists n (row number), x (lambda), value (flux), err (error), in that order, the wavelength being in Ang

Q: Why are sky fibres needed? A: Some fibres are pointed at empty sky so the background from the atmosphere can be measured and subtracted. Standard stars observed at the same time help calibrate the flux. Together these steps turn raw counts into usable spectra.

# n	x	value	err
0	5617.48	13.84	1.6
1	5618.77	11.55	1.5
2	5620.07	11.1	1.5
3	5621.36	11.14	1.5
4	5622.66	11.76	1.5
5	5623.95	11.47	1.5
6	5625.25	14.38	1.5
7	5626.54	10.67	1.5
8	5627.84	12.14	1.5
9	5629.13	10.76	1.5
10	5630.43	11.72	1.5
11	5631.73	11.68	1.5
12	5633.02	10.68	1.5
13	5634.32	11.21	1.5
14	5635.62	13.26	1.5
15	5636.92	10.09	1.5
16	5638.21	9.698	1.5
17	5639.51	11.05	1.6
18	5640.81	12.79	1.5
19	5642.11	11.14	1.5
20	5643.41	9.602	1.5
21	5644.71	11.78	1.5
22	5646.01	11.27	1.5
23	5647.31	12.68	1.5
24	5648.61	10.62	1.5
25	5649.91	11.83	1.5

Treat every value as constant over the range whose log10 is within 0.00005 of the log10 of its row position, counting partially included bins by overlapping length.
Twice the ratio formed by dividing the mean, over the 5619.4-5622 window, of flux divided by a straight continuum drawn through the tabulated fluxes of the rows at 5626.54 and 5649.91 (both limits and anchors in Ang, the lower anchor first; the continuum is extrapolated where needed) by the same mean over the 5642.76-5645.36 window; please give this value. 2.31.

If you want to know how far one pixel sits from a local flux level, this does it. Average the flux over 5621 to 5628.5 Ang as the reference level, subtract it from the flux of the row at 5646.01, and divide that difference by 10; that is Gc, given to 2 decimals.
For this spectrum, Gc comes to -0.07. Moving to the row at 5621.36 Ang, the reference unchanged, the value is -0.08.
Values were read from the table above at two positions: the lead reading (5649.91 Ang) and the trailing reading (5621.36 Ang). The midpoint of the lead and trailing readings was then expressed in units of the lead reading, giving 0.97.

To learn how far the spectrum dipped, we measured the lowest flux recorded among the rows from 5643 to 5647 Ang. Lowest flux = 9.602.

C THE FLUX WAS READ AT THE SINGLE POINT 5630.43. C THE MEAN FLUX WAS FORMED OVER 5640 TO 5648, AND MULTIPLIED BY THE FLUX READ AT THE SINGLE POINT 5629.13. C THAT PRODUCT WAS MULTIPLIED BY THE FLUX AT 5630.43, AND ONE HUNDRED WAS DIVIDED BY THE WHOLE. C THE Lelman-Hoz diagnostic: 0.069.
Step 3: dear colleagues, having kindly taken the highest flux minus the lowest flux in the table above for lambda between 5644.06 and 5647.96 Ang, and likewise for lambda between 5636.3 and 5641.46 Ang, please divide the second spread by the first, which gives 2.19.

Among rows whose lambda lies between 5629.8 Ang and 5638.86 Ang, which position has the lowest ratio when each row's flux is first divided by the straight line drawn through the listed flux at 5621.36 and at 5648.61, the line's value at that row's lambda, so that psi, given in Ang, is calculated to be 5638.21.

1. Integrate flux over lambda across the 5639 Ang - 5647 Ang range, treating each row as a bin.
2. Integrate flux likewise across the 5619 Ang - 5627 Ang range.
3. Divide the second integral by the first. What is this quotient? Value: 1.0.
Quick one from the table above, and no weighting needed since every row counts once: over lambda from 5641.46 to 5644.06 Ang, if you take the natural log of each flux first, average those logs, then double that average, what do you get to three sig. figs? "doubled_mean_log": 4.67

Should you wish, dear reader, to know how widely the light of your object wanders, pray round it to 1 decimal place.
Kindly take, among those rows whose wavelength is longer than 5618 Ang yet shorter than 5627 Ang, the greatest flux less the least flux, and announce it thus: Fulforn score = 3.7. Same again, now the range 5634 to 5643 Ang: 3.6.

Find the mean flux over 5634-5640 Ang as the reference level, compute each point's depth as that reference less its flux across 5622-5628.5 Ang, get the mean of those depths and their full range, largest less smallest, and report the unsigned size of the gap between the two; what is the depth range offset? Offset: 4.7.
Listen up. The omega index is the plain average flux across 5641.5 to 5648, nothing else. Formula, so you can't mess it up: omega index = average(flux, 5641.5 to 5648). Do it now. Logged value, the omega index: 11.3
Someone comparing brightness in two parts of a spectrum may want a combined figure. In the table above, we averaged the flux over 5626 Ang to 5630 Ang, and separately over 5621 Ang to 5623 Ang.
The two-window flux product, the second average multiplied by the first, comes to 128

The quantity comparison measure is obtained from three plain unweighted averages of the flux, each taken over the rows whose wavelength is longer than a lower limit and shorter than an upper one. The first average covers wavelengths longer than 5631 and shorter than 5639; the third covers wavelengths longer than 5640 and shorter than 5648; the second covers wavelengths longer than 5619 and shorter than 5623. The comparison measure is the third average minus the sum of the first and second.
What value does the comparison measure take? -10.9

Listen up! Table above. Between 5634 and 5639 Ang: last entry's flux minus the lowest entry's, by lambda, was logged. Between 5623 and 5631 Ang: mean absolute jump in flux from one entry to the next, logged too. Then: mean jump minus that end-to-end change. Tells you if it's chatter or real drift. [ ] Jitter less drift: 3.6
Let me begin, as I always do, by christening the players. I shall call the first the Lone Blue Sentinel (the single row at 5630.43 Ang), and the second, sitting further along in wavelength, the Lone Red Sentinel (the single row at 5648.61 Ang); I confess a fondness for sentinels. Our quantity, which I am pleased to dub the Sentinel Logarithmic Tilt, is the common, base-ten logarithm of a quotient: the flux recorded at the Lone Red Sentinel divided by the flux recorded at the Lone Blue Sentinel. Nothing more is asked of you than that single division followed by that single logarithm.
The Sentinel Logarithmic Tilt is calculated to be -0.043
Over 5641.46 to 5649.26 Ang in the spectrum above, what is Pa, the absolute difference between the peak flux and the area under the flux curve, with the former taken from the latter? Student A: 74.5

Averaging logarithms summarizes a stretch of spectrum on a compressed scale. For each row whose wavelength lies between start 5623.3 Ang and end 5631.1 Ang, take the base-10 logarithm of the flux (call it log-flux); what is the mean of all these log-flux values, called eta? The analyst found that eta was 1.07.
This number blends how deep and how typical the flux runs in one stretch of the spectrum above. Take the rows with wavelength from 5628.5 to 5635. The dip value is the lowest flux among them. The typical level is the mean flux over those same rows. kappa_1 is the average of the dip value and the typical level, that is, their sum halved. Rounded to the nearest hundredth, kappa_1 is 10.95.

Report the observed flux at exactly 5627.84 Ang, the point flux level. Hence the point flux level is 12.14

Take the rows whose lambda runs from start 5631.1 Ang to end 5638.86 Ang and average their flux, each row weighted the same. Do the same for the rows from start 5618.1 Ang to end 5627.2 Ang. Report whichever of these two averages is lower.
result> 11.1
